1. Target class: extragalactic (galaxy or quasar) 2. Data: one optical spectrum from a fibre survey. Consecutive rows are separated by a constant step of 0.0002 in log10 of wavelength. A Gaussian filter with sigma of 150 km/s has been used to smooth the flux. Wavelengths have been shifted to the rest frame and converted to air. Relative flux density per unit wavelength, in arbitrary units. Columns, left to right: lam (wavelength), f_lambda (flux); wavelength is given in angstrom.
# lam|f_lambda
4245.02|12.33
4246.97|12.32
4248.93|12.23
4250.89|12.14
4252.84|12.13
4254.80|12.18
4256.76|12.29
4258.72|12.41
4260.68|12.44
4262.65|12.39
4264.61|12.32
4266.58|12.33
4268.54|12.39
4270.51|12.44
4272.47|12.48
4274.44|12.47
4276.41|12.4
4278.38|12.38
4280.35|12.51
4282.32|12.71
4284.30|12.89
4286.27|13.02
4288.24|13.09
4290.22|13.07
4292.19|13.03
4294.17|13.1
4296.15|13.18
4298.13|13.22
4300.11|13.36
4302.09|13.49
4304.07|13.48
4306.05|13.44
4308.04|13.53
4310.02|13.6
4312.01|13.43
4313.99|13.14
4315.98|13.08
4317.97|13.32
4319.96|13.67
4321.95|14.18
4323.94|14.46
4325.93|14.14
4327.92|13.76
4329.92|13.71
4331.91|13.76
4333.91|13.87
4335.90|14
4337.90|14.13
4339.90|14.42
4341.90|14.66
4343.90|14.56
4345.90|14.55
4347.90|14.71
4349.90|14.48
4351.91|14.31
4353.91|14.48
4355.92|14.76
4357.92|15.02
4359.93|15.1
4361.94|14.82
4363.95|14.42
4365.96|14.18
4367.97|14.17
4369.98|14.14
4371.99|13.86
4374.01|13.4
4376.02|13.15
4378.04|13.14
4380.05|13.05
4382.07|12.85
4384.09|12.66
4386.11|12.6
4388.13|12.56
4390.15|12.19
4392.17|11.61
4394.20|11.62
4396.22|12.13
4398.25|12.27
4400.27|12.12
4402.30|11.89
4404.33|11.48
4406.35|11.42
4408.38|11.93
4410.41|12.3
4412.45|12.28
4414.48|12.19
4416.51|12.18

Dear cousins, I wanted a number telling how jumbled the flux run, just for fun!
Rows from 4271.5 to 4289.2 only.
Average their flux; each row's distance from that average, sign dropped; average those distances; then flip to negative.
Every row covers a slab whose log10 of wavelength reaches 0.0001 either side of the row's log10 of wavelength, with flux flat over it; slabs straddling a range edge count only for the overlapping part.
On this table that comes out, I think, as -0.24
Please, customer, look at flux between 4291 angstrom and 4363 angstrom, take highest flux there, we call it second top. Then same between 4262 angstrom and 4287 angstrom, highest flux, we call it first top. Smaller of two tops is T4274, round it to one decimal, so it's 13.0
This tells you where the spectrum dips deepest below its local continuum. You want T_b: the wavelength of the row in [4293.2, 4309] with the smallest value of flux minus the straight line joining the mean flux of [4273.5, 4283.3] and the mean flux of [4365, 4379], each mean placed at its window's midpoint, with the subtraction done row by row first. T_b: 4294.17 angstrom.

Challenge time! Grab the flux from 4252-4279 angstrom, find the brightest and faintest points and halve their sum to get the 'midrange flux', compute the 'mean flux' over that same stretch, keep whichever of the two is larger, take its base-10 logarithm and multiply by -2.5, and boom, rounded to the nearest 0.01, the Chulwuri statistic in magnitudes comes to -2.73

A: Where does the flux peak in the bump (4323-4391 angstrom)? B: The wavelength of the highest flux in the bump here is 4359.93 angstrom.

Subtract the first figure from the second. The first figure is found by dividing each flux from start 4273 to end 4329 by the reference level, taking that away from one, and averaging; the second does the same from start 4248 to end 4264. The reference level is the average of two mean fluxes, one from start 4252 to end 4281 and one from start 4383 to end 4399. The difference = 0.08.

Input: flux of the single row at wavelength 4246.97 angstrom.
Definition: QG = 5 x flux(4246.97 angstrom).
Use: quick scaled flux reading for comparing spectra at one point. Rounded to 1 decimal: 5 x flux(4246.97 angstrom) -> 61.6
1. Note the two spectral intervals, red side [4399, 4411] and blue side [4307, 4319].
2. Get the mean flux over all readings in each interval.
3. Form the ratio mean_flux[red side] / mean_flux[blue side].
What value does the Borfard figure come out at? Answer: 0.89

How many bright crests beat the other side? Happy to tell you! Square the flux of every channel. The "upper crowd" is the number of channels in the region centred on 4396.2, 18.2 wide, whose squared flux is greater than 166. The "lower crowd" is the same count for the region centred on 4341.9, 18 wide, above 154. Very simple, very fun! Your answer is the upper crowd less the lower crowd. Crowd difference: -9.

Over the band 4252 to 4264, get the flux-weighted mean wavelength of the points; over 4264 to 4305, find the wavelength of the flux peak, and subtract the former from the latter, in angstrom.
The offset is 44.3 angstrom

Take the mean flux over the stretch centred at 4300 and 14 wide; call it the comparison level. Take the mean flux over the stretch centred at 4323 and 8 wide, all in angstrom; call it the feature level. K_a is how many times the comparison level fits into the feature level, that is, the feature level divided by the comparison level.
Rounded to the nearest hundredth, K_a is 1.06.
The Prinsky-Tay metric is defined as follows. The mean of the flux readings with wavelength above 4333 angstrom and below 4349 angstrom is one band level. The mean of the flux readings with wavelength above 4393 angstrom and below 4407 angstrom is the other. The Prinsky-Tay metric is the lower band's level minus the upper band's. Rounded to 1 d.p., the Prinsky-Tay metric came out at 2.5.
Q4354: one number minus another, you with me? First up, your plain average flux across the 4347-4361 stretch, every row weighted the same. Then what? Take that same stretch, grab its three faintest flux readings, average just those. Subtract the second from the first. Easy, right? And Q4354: 0.27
